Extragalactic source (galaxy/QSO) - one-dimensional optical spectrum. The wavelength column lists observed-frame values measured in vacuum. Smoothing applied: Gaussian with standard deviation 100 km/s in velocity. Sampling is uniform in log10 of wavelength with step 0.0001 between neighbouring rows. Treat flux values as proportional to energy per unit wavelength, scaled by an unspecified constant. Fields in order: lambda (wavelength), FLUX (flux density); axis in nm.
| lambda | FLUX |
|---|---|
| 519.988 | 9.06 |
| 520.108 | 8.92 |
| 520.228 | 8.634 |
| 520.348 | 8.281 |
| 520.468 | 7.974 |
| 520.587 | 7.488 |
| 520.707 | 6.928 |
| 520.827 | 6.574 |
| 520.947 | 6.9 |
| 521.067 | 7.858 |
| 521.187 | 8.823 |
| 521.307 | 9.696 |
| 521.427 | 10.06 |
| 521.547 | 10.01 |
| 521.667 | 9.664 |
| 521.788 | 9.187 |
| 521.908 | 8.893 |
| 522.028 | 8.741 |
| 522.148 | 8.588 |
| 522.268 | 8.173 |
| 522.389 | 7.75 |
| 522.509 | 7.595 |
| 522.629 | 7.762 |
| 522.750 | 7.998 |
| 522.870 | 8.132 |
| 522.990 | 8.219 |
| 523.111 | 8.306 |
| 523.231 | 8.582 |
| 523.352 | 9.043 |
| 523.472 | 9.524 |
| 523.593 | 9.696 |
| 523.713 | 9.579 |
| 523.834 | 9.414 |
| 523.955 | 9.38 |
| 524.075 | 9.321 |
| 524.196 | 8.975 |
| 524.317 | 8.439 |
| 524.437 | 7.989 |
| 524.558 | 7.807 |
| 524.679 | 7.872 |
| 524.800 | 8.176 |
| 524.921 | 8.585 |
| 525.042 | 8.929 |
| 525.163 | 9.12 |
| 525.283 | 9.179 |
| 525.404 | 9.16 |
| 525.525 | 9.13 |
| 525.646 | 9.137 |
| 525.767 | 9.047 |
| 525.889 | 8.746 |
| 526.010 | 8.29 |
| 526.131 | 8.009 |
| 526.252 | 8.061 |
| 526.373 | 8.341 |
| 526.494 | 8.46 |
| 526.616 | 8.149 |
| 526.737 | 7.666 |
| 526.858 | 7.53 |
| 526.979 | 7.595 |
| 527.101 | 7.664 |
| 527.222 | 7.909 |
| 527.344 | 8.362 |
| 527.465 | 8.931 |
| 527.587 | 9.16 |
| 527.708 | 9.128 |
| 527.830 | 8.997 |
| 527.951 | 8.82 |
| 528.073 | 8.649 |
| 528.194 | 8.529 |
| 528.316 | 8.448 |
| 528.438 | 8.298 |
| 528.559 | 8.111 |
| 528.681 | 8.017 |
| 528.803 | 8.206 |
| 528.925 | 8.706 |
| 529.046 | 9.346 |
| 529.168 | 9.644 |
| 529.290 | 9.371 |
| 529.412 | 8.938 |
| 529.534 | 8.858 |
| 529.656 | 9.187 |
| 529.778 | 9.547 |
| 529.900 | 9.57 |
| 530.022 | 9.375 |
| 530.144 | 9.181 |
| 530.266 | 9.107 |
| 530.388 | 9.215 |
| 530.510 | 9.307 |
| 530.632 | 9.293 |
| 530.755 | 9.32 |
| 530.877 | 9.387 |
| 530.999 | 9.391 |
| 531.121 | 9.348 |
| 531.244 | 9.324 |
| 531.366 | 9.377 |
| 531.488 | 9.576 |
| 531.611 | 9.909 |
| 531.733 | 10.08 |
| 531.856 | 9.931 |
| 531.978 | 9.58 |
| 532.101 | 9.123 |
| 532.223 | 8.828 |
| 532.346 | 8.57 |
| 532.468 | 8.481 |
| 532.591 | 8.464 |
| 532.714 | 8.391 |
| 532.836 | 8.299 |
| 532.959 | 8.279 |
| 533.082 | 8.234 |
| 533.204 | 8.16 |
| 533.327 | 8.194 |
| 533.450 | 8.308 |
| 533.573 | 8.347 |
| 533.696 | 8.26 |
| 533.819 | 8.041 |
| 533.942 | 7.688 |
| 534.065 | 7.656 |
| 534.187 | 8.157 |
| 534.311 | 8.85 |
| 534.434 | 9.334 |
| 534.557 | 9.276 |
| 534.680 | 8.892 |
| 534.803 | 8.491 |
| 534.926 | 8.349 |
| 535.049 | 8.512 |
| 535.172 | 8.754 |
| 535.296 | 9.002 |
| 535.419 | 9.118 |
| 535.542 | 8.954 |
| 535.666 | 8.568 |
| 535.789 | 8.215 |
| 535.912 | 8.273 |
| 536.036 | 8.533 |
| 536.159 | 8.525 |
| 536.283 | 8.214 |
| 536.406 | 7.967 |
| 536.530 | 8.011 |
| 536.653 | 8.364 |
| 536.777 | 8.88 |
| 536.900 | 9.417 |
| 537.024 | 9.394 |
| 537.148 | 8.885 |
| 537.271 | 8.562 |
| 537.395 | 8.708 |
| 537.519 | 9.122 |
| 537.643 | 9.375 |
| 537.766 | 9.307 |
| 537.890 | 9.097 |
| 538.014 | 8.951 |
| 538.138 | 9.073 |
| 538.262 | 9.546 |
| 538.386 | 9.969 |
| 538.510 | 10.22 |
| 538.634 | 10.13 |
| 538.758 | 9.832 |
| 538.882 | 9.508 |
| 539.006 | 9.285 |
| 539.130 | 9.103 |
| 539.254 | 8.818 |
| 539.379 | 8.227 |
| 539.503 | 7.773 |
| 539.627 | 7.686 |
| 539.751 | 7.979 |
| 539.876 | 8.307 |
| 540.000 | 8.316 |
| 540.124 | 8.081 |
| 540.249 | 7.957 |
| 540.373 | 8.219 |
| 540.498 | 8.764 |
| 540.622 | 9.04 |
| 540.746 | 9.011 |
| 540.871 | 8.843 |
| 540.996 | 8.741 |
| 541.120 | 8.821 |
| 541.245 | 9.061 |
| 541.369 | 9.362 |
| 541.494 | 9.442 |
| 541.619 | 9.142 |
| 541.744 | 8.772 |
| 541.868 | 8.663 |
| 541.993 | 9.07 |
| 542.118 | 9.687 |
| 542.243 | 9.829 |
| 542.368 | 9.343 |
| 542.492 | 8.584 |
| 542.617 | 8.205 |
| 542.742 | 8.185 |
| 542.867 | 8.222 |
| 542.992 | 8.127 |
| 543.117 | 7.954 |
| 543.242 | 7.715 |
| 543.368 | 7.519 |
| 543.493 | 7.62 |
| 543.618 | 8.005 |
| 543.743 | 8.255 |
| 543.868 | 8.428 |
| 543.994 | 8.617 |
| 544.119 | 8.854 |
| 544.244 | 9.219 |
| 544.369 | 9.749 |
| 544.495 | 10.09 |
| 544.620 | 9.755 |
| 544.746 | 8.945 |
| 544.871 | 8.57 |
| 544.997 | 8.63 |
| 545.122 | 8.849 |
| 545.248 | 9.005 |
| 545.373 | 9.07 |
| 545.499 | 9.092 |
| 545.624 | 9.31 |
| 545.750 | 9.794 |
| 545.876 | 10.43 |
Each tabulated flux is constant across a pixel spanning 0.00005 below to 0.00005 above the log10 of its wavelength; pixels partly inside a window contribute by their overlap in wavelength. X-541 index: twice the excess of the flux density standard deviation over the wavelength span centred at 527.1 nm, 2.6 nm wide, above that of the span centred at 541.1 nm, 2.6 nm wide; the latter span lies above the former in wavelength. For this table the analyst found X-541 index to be 0.0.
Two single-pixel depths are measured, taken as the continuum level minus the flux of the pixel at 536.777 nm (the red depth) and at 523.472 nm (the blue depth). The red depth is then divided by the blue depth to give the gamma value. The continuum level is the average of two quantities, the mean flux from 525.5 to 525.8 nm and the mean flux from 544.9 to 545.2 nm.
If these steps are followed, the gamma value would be -0.1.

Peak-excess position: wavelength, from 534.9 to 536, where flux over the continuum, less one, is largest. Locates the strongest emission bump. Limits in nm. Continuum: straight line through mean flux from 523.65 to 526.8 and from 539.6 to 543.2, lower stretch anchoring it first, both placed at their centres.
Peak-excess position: 535.419 nm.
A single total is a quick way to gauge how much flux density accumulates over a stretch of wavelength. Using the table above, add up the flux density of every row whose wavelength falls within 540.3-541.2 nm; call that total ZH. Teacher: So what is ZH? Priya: 61.4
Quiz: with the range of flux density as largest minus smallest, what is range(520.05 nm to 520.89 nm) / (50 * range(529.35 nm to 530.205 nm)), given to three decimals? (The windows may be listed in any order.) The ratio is 0.066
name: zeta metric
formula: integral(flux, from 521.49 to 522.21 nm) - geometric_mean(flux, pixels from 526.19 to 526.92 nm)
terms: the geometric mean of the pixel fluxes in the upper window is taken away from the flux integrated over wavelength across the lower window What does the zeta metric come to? -1.4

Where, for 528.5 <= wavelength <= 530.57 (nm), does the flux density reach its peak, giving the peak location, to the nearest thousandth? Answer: 529.168 nm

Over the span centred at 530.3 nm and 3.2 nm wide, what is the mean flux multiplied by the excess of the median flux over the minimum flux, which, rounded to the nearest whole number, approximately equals 11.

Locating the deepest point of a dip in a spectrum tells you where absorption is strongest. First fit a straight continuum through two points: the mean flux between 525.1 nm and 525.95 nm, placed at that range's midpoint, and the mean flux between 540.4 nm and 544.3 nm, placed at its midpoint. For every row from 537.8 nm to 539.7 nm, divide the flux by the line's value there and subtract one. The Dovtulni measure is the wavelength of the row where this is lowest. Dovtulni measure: 539.627 nm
